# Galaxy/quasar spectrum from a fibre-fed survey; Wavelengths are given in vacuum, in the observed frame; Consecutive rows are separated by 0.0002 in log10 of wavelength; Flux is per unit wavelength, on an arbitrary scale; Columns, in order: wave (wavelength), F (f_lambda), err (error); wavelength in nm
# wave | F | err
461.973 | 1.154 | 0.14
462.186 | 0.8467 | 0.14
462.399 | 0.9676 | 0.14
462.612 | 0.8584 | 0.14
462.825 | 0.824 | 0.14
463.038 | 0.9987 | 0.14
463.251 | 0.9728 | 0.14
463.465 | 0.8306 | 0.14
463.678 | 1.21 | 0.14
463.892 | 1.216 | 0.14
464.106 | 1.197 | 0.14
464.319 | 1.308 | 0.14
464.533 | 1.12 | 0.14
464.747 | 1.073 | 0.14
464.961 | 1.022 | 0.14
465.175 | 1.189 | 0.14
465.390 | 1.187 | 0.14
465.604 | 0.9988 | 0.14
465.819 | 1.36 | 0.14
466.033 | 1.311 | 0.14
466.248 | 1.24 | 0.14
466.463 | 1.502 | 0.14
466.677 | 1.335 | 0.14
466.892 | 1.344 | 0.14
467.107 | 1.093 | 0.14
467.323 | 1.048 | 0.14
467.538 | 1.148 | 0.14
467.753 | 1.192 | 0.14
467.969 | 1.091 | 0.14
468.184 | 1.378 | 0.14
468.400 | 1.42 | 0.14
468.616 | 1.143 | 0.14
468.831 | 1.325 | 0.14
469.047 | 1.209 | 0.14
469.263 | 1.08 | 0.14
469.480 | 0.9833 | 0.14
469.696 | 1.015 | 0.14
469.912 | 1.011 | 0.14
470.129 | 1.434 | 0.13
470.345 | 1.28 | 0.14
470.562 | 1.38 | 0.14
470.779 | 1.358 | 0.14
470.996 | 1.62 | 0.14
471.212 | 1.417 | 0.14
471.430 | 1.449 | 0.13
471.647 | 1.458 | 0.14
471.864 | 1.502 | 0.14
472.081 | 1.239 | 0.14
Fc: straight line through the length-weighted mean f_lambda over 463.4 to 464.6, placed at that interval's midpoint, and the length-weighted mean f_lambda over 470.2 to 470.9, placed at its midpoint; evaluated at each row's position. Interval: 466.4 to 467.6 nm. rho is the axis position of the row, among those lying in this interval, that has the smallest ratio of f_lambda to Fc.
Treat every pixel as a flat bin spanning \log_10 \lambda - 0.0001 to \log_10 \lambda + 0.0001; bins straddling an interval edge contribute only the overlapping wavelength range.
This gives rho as 467.323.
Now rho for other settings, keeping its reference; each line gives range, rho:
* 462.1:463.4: 462.825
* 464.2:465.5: 464.961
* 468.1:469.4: 469.263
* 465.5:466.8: 465.604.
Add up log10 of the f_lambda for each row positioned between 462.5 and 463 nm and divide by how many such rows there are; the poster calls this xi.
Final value -0.08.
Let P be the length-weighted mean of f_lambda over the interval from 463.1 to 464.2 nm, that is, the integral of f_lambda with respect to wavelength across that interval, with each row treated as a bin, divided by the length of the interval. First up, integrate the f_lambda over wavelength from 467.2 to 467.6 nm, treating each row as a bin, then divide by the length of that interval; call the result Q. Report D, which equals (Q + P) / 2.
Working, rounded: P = 1.08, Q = 1.09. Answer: 1.09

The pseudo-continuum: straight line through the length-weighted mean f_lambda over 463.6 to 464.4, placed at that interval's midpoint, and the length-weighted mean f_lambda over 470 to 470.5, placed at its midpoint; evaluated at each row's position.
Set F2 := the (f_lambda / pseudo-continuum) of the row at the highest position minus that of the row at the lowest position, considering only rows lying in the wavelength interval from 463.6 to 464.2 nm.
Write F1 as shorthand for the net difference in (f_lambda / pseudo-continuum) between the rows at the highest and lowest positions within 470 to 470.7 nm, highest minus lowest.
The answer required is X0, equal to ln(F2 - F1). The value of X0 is -3.5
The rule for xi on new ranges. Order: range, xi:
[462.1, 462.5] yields -0.04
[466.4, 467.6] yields 0.09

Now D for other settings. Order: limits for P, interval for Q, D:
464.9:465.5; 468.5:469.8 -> 1.13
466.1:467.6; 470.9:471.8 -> 1.37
